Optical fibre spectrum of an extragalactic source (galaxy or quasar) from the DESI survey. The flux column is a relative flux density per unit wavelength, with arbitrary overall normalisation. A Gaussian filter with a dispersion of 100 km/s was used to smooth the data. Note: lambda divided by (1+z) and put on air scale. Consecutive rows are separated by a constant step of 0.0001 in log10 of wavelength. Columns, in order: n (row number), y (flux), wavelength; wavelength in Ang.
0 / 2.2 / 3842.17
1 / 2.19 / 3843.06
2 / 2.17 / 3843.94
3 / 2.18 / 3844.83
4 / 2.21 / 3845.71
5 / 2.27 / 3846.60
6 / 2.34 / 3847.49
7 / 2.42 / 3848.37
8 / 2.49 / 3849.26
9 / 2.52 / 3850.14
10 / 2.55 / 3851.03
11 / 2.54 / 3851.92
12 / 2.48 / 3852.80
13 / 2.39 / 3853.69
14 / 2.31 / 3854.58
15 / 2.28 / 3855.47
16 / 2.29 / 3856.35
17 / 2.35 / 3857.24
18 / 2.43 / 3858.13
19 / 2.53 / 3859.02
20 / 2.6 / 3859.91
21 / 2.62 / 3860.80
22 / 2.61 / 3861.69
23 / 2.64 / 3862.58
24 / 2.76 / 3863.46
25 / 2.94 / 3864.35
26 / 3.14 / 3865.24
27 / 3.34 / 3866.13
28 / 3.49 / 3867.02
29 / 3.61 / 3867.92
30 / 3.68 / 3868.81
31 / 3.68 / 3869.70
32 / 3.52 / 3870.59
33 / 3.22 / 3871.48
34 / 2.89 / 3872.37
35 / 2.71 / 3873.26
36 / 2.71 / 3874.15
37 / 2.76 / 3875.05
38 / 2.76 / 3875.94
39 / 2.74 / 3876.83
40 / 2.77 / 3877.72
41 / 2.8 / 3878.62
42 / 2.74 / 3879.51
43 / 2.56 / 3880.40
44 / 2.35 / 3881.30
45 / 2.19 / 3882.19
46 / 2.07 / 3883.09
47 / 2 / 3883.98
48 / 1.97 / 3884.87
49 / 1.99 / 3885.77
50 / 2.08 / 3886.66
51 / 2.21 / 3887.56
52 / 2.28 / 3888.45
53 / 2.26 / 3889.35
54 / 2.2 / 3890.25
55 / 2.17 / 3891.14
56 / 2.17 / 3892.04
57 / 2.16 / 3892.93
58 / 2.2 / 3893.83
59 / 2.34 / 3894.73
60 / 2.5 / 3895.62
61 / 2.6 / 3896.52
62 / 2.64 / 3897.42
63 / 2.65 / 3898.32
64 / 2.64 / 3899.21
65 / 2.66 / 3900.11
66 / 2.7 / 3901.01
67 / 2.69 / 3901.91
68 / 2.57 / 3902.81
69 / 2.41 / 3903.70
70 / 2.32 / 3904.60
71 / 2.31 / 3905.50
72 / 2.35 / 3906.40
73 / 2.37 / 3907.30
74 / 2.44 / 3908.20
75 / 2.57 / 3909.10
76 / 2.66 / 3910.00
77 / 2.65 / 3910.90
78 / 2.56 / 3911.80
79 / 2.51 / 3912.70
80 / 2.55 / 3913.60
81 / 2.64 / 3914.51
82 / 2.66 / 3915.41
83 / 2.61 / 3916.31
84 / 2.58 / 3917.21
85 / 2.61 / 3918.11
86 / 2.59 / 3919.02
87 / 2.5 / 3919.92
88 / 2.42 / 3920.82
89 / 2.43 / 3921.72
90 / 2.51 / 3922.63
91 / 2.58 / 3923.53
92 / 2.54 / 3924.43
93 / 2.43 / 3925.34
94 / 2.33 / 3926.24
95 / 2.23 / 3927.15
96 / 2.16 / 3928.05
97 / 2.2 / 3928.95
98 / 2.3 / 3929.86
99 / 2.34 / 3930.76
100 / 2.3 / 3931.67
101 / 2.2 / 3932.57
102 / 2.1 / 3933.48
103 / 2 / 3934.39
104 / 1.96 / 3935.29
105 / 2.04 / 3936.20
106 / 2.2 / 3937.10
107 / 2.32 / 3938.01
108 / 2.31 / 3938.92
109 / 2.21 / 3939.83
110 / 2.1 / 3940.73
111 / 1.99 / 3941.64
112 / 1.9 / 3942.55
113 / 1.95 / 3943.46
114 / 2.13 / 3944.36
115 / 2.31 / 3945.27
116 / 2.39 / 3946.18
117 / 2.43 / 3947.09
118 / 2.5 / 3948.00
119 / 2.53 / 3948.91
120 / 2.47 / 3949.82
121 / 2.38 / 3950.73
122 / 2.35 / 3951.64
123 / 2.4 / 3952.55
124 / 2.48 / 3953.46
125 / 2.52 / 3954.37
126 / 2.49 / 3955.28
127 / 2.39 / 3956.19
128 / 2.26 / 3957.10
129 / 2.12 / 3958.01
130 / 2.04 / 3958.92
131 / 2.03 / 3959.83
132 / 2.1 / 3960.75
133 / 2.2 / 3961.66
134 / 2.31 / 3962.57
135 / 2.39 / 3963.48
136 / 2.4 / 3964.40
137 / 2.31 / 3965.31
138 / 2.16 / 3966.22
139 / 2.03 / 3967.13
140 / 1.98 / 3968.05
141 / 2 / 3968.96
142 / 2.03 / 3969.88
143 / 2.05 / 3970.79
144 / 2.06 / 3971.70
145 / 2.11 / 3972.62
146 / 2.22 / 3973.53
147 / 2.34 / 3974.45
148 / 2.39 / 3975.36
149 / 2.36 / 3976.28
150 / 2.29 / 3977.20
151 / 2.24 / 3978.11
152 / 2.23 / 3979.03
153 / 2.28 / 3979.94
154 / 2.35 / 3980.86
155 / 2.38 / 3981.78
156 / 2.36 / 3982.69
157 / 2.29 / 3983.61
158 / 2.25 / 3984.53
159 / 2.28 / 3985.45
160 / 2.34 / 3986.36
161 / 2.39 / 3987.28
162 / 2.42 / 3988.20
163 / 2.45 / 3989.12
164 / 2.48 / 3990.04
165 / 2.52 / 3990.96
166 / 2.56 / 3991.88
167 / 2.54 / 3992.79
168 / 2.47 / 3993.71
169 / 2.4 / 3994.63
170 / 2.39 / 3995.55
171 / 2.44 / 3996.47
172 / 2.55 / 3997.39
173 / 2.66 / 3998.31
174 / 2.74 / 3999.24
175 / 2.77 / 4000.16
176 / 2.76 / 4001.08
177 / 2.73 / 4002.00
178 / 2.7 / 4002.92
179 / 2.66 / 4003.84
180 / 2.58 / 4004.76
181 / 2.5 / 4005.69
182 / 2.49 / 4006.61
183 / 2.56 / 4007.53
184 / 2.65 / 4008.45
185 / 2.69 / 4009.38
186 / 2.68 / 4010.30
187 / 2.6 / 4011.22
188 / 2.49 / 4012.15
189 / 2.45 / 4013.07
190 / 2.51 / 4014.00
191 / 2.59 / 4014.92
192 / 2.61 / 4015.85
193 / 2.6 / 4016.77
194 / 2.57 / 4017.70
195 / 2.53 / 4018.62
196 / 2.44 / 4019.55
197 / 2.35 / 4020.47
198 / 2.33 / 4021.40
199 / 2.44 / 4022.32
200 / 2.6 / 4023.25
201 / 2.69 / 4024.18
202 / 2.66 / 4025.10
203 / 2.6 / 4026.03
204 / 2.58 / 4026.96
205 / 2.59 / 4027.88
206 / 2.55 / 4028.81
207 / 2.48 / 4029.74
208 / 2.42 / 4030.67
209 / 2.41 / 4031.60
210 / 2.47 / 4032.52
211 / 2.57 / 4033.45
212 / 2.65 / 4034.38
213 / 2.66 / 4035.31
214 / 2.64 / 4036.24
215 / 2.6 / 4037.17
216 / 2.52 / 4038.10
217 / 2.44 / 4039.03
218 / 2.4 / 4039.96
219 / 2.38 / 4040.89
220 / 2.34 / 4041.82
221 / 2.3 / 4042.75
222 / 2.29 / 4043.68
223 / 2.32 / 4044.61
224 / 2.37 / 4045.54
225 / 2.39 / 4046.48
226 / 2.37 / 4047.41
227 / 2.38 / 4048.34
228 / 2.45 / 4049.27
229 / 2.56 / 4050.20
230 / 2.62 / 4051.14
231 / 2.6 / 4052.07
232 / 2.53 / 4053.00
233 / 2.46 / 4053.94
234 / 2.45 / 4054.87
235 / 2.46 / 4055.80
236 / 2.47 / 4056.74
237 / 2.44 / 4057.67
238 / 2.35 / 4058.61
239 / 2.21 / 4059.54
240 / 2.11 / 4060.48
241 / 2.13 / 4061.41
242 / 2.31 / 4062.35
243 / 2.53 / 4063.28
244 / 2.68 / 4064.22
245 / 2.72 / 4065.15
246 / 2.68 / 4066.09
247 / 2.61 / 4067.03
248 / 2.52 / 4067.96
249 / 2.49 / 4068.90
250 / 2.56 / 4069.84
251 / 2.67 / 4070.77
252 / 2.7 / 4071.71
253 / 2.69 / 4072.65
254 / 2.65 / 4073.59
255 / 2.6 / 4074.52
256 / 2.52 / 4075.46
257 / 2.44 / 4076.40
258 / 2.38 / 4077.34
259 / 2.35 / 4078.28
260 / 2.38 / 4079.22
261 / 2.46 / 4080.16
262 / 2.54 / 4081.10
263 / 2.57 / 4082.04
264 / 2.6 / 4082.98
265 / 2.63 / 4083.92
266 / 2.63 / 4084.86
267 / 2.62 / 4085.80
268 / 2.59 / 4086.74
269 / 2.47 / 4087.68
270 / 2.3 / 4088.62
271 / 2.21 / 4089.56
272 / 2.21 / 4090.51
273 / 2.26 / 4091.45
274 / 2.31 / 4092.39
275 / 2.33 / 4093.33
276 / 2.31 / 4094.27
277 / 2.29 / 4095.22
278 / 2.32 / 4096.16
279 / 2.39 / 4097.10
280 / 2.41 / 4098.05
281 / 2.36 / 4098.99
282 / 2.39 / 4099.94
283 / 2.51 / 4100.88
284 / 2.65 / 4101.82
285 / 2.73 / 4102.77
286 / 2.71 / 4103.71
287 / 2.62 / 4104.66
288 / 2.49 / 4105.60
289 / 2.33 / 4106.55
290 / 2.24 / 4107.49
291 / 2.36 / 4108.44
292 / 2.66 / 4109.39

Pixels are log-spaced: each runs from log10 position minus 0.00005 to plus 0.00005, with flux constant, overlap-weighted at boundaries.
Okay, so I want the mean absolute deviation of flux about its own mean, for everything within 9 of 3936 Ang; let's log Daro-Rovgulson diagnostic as 0.115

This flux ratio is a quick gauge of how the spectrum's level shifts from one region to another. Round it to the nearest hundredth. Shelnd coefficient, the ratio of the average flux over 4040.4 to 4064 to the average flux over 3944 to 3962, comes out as 1.03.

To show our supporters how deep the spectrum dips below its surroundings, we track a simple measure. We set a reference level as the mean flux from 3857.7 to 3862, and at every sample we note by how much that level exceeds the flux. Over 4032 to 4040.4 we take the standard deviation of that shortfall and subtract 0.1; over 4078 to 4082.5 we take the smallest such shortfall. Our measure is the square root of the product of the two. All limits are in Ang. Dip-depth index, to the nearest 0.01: 0.01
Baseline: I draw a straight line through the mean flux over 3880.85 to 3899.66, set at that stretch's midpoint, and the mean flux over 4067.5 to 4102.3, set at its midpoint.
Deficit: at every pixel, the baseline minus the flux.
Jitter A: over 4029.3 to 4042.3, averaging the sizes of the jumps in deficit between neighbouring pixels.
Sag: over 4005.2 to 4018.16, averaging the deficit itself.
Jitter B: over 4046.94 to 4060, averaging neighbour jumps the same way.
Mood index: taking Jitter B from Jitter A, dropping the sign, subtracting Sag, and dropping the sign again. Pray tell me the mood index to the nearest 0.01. 0.18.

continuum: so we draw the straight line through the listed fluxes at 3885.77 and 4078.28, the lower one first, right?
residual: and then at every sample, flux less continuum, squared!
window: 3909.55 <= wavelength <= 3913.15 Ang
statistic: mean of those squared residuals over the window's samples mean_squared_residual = 0.31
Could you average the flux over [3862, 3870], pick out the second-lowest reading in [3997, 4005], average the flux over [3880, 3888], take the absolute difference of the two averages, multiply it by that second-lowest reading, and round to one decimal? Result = 2.8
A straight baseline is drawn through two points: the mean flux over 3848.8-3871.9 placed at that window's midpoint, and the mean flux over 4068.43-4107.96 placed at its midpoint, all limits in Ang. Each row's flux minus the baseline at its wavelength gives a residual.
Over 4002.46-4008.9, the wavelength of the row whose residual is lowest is 4006.61 Ang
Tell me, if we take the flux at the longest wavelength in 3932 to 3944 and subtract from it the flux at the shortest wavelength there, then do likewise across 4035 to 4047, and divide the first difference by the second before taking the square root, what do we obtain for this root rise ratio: 1.0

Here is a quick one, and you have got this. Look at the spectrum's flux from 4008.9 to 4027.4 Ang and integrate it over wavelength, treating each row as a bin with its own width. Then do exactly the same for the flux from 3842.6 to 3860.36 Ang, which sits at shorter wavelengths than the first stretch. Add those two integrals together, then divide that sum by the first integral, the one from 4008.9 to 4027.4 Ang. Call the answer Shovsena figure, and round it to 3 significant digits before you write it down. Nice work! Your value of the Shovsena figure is 1.89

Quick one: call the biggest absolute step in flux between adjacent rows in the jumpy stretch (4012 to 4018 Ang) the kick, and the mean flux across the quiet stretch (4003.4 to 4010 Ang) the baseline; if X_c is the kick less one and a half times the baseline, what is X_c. -3.81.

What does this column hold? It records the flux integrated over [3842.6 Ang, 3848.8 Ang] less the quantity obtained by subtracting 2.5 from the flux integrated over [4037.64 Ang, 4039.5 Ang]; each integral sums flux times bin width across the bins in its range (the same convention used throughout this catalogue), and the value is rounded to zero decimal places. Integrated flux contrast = 12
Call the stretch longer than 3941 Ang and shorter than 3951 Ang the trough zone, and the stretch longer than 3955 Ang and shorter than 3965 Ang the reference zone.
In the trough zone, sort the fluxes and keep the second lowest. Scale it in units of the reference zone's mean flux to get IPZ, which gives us 0.87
